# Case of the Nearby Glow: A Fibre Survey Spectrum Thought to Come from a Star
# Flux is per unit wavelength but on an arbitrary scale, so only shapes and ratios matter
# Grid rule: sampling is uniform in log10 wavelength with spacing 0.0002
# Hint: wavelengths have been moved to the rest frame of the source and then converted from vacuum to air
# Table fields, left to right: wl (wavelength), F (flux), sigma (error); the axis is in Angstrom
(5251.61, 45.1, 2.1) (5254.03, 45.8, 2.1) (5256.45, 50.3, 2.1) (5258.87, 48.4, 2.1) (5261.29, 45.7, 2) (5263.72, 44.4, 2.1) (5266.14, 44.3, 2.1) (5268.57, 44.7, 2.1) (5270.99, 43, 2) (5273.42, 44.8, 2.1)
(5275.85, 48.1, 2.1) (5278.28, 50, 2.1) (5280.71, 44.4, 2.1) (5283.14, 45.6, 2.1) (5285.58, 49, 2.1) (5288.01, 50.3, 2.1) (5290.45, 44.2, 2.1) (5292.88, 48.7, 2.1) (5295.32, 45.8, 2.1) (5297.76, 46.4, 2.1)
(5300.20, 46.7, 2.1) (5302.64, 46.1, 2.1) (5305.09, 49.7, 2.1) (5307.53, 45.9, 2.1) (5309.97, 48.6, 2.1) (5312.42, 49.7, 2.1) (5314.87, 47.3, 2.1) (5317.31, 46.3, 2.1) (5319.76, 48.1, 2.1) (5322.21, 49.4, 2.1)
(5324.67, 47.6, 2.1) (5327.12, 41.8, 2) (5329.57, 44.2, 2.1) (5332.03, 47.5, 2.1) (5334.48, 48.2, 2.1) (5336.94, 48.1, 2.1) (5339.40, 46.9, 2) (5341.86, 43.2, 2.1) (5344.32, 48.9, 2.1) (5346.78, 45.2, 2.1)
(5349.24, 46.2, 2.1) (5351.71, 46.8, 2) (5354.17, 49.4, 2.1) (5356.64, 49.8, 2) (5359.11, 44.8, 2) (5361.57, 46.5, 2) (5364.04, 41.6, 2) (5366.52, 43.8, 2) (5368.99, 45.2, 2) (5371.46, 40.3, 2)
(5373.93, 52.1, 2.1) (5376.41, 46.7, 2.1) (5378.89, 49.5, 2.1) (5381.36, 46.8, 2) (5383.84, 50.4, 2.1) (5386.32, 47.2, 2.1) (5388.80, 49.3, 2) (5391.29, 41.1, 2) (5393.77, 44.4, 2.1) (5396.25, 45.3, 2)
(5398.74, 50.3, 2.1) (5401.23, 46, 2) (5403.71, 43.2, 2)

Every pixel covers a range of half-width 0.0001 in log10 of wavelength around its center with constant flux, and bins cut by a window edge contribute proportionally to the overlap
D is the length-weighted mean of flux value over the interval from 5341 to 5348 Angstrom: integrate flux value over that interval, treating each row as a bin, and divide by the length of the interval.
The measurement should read 45.9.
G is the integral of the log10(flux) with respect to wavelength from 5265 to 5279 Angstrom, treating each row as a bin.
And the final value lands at 23.2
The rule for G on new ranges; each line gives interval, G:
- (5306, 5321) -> 25.2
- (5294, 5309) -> 25.1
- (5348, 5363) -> 25.1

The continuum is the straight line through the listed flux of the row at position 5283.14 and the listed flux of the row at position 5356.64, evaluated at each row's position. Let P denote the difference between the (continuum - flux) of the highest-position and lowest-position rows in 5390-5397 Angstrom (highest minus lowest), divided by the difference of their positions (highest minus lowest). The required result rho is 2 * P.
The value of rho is -1.6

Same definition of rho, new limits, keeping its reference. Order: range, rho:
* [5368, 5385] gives -0.6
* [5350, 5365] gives 1.0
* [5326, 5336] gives -1.6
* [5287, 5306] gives 0.2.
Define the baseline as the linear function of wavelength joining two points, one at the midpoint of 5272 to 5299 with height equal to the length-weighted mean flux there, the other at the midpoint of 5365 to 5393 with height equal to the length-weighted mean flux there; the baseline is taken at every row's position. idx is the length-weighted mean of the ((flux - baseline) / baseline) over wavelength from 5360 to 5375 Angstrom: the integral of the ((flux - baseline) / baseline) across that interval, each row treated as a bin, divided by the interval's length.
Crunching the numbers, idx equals -0.037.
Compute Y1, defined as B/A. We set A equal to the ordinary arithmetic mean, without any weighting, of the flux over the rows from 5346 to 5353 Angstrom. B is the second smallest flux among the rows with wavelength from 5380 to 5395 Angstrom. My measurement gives 0.964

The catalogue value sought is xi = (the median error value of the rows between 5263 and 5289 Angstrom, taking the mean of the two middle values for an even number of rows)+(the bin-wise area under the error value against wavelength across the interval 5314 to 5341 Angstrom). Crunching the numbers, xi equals 58.3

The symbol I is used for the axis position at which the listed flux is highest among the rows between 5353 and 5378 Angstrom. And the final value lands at 5373.93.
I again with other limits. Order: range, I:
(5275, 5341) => 5288.01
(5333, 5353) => 5344.32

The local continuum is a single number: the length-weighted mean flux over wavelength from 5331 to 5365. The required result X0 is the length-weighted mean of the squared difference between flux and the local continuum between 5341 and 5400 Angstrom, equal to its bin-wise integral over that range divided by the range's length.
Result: 9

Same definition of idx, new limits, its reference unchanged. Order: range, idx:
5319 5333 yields -0.009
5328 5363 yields 0.002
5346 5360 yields 0.011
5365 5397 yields -0.004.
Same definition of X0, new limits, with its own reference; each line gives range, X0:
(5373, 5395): 10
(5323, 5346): 6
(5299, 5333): 5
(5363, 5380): 16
